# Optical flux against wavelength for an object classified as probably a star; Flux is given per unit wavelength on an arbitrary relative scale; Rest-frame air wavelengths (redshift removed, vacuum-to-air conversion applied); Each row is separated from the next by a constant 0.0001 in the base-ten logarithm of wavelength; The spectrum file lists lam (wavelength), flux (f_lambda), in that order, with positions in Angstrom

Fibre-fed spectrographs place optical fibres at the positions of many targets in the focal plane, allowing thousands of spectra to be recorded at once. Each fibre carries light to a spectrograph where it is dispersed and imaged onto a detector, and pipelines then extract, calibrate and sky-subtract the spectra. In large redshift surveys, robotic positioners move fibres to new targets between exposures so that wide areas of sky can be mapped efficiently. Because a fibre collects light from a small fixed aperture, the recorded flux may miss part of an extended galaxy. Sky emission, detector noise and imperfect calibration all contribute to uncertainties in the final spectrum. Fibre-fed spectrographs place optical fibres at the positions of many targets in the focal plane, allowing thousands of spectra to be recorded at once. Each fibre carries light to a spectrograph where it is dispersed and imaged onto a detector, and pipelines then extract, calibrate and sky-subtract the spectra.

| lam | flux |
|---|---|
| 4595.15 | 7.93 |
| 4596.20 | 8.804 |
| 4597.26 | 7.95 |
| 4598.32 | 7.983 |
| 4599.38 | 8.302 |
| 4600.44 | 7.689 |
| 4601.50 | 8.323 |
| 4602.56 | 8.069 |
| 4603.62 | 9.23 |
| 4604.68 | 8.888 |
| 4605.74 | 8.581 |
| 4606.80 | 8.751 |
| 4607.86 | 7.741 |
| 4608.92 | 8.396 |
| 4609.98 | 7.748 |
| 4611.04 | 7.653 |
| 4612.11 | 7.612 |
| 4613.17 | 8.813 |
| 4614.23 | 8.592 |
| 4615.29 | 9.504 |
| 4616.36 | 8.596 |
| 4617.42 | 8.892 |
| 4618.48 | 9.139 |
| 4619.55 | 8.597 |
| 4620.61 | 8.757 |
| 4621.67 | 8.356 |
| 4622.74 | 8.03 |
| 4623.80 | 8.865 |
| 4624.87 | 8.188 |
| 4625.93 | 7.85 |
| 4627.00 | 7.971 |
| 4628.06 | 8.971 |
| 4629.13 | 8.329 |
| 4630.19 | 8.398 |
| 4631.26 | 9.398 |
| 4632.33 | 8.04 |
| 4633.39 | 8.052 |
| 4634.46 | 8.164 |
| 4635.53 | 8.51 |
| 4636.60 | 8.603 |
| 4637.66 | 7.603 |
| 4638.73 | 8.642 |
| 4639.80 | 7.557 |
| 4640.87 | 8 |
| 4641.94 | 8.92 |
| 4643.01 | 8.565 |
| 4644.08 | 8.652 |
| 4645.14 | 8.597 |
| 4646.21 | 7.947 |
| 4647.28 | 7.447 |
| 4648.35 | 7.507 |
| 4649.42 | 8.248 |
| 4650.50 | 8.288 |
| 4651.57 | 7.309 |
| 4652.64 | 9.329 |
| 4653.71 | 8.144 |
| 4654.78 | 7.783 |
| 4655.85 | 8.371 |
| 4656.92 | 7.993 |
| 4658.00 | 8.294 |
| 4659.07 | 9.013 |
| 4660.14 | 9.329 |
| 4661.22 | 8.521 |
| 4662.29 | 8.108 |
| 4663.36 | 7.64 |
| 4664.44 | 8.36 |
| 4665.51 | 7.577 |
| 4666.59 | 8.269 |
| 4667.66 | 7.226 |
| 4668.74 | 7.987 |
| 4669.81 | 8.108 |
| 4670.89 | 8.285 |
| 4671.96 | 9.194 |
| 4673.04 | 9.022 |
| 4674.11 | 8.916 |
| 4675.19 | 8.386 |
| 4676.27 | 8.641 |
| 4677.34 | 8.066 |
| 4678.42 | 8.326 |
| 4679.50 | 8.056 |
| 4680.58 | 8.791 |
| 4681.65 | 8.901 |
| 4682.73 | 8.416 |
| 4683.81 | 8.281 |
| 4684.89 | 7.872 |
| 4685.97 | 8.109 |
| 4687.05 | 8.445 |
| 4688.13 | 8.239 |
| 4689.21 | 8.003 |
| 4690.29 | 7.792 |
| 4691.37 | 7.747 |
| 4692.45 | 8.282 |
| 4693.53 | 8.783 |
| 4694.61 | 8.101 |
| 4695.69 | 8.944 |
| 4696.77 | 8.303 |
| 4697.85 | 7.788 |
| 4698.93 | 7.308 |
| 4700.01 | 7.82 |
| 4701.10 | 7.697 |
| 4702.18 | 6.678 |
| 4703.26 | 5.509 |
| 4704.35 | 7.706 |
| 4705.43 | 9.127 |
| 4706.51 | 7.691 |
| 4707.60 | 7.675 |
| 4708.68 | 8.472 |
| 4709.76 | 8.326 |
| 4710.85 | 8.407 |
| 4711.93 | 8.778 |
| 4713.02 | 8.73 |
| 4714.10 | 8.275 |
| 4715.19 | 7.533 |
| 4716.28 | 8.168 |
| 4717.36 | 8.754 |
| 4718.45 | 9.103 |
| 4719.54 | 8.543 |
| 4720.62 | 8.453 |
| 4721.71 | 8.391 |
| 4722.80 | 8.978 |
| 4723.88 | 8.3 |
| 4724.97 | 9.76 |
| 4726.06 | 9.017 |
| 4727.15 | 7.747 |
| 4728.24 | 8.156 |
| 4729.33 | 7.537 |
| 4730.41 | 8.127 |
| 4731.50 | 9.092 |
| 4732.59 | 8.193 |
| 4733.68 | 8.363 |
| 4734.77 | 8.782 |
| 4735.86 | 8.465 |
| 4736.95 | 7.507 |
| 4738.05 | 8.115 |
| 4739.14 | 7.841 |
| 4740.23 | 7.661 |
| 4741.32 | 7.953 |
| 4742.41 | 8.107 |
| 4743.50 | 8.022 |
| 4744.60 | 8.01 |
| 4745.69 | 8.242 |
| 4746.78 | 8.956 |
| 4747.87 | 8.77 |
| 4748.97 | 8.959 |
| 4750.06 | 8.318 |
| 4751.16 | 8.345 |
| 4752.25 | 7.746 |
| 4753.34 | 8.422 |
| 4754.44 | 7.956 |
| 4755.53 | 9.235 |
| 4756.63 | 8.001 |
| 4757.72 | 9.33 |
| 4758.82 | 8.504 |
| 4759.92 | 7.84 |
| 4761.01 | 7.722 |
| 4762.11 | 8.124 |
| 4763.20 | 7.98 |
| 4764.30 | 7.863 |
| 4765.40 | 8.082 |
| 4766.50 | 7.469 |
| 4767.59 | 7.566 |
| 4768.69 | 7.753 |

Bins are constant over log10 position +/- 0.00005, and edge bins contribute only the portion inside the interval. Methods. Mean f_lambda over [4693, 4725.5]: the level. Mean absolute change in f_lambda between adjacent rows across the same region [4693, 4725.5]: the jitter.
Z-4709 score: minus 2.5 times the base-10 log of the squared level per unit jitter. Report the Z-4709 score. -5.05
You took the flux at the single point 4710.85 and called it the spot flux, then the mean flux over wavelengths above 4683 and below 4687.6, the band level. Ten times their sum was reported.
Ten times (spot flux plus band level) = 166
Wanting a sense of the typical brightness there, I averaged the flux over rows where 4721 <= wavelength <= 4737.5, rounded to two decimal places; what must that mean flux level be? 8.43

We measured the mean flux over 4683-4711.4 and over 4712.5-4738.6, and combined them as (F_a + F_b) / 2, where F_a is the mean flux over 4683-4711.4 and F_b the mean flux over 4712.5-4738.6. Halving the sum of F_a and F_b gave 8.19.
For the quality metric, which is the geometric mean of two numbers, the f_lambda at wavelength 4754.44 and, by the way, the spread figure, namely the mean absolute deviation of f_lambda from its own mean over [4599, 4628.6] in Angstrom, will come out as 1.87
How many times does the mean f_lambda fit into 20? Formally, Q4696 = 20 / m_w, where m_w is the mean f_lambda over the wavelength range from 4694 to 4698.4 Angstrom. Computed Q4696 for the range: 2.41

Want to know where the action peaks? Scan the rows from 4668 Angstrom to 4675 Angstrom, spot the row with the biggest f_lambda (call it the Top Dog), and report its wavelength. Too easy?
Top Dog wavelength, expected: 4671.96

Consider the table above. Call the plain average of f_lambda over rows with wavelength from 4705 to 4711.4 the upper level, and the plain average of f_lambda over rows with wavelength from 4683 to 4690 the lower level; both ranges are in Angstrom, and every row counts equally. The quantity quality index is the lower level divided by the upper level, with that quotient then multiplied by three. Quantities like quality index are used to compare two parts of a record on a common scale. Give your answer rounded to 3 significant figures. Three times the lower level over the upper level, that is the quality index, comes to 2.95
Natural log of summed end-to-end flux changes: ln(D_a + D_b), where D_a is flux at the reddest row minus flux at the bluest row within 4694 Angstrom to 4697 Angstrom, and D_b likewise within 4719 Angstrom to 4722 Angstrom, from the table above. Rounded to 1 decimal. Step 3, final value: -3.0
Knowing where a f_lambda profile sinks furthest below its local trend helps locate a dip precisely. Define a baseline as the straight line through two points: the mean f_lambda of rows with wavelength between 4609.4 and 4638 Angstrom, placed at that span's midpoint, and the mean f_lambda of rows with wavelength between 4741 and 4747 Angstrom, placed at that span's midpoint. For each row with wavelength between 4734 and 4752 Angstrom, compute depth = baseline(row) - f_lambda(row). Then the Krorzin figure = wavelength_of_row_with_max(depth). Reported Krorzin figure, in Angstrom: 4736.95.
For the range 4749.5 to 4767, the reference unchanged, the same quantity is 4766.50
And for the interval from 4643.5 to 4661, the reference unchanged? 4651.57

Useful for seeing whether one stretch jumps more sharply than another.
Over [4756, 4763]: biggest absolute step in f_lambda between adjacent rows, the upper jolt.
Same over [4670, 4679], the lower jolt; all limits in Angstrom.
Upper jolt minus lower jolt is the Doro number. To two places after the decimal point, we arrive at 0.42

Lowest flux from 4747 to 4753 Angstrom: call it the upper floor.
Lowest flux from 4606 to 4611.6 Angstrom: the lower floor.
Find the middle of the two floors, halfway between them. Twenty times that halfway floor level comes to 154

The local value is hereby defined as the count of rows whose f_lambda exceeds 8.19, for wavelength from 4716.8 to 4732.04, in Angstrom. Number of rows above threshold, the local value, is 10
